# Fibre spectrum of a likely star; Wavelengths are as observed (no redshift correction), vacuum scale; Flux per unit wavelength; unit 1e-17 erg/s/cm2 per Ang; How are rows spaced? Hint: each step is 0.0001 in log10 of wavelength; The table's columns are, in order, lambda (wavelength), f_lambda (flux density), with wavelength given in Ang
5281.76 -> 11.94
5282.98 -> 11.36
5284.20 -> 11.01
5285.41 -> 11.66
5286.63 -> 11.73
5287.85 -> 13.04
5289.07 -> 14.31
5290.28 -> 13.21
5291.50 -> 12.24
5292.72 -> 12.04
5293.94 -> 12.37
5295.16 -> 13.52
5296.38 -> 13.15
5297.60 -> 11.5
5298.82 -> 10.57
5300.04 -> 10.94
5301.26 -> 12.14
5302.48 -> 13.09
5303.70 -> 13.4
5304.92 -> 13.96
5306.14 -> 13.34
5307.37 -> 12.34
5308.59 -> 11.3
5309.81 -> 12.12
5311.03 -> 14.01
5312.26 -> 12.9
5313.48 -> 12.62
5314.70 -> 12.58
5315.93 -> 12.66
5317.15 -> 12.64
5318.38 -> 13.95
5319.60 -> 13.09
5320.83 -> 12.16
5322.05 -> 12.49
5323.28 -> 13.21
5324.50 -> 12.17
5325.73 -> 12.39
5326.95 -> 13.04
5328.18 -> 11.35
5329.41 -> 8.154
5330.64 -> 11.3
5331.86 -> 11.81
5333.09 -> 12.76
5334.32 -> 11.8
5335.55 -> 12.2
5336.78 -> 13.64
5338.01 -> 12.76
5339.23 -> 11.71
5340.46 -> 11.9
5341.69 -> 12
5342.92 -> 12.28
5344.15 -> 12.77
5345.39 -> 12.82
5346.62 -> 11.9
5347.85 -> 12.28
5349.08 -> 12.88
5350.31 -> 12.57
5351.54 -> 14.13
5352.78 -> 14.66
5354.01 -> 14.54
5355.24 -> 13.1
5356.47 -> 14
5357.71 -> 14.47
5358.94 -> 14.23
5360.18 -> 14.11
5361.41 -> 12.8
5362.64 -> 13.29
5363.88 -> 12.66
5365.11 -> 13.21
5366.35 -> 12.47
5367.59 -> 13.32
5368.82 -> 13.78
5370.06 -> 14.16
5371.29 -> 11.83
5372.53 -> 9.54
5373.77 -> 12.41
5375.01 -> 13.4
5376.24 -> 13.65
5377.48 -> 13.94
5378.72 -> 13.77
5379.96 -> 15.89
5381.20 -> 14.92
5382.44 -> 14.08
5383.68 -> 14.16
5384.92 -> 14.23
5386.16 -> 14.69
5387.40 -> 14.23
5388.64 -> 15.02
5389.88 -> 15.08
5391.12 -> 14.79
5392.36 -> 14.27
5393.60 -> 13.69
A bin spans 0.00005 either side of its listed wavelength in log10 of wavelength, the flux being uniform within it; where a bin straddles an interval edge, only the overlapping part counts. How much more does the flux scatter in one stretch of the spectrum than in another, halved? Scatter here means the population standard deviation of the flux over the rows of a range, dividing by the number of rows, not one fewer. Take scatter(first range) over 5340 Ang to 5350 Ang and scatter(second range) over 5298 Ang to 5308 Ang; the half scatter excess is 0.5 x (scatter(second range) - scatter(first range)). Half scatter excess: 0.4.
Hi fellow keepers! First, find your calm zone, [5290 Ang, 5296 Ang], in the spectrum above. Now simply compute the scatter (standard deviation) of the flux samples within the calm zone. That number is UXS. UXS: 0.6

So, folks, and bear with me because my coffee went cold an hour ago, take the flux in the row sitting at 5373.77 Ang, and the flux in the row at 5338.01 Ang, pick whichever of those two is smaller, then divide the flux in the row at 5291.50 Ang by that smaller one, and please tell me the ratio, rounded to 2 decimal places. 0.99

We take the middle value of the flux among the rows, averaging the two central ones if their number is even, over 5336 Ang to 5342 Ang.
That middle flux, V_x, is 12.0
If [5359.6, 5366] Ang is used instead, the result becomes 13.2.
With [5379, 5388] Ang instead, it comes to 14.2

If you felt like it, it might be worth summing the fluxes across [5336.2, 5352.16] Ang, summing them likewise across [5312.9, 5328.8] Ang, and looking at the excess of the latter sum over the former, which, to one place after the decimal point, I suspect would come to 0.7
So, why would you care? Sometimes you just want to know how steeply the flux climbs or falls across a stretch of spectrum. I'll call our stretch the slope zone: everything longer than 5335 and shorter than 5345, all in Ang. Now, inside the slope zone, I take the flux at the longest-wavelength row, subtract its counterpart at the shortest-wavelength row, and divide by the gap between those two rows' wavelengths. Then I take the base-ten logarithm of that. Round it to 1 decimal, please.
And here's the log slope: -1.2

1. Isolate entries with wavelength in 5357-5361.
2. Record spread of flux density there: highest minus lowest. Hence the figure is 0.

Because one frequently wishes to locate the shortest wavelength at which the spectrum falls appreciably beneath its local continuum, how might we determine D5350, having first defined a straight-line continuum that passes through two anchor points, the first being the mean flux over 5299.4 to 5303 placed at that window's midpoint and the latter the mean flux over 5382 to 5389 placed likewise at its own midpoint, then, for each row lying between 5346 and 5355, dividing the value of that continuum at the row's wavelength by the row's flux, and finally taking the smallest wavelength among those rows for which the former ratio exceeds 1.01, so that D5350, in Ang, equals 5346.62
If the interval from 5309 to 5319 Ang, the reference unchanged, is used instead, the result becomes 5309.81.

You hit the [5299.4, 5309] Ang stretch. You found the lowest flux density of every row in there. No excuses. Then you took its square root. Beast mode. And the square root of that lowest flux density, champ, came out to 3.31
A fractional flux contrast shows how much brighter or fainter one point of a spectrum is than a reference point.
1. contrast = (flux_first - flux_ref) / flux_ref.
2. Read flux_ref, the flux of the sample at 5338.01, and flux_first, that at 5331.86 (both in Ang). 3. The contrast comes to -0.07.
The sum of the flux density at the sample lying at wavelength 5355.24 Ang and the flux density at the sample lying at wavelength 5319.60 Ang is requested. 26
